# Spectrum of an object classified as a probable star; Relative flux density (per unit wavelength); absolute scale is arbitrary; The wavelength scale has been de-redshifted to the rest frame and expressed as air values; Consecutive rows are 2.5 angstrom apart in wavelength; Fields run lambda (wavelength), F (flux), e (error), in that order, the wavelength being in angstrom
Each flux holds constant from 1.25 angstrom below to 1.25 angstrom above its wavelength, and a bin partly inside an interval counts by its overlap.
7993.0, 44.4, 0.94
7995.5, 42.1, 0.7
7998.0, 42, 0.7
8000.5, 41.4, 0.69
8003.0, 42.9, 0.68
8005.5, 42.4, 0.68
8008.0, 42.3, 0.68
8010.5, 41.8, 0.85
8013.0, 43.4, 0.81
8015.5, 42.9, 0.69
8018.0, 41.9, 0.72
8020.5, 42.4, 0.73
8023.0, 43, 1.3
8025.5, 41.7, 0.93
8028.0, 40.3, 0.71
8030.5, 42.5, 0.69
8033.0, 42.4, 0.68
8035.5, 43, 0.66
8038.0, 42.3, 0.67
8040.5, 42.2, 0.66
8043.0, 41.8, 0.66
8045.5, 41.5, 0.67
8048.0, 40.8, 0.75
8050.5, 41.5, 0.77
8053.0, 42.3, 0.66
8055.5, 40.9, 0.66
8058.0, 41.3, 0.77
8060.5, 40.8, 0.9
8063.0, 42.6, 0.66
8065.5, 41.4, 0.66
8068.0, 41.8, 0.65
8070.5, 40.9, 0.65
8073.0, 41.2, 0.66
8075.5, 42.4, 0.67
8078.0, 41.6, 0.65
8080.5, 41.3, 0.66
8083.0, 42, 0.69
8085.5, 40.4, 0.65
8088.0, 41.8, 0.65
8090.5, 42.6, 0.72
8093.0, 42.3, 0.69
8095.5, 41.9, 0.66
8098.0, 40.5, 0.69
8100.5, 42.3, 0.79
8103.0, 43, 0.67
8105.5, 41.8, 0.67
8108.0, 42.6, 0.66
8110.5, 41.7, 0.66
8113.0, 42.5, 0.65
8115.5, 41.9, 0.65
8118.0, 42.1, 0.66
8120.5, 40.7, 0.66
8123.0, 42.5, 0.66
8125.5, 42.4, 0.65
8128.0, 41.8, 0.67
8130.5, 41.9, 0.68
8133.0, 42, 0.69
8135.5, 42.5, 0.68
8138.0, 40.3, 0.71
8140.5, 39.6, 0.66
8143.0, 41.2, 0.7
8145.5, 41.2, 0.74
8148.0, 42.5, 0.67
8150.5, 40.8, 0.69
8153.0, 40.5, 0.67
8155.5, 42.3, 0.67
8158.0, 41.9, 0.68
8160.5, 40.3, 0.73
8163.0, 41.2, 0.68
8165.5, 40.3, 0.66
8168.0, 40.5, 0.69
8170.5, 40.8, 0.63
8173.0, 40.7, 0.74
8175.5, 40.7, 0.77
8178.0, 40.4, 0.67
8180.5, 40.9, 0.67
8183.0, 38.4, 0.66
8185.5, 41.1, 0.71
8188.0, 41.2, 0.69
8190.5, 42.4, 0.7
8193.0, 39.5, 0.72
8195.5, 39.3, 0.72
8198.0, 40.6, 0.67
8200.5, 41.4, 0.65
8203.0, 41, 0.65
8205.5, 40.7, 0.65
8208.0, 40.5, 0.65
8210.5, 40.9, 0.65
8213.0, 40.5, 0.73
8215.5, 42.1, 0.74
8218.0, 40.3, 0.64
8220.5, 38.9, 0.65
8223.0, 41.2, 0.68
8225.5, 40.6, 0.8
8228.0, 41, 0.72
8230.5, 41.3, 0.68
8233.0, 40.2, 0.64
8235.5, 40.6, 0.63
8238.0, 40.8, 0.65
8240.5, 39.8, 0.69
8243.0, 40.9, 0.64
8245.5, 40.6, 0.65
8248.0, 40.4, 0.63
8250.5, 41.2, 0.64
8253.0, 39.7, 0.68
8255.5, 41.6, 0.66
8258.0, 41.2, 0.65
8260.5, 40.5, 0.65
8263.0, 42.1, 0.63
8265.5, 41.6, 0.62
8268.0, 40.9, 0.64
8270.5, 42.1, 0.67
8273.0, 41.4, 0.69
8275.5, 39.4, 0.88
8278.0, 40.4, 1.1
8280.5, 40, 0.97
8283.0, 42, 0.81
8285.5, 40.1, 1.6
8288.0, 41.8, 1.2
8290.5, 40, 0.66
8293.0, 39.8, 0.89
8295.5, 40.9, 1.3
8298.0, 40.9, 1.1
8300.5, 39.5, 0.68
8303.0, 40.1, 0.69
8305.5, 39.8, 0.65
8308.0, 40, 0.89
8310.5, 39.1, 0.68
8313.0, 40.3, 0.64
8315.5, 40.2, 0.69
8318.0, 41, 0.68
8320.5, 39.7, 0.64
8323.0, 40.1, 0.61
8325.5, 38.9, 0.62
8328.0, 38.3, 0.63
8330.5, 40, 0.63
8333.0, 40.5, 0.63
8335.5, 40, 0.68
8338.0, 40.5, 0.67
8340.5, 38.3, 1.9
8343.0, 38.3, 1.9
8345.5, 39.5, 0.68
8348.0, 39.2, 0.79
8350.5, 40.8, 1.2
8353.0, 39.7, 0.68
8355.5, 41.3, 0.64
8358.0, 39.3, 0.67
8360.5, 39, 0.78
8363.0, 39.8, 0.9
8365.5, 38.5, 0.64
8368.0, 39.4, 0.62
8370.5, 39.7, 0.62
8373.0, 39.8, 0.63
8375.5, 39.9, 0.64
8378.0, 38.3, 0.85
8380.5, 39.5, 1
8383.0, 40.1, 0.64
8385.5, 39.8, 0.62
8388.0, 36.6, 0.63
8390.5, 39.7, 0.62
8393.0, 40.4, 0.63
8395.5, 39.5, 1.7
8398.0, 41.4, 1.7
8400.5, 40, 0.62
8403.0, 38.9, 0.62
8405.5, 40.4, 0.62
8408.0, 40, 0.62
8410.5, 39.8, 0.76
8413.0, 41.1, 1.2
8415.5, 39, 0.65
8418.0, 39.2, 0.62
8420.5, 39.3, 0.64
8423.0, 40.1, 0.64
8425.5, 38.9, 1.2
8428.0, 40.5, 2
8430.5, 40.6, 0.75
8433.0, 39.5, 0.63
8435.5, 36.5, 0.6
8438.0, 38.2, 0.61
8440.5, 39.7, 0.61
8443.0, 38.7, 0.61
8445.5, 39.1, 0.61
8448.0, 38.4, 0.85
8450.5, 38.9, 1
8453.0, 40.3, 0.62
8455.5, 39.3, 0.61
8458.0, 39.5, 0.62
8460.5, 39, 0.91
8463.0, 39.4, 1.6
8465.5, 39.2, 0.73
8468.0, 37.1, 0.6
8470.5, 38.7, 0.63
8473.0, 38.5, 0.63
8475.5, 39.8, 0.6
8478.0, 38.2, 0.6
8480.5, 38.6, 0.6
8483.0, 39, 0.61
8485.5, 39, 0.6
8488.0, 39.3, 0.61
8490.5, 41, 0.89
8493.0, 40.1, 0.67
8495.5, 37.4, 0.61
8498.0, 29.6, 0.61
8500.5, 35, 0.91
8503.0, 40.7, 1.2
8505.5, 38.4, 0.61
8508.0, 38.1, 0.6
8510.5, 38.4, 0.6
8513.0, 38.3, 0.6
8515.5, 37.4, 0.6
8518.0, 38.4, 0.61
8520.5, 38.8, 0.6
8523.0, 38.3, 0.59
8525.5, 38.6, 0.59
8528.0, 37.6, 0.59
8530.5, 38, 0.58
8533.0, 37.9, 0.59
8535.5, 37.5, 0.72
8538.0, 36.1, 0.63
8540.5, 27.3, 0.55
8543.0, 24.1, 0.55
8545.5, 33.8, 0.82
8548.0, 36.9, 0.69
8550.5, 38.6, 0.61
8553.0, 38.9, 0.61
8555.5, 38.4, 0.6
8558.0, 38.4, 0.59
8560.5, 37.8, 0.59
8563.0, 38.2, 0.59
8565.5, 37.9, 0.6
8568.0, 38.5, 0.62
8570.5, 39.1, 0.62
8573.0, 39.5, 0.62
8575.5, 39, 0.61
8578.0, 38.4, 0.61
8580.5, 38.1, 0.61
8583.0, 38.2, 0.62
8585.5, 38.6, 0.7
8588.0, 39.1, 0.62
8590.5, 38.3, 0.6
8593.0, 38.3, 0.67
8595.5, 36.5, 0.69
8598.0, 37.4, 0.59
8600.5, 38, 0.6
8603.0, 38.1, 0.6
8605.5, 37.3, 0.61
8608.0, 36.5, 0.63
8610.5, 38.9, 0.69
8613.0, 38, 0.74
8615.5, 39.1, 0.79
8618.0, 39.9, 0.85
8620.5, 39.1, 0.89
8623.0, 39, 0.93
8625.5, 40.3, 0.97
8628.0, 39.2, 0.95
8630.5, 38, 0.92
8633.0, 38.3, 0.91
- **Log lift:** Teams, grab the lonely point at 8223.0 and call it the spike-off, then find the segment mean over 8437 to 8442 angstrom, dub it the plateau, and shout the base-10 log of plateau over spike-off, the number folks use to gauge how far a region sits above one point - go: -0.024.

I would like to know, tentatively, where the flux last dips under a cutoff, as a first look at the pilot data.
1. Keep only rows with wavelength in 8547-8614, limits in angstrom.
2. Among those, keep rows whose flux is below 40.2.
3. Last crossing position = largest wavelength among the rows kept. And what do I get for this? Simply 8613.0 angstrom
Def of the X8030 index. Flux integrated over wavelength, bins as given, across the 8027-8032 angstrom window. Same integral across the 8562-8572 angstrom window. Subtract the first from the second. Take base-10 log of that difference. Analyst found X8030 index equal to 2.25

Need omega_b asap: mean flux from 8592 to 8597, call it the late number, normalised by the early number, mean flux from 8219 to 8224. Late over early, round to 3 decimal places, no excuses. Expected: 0.934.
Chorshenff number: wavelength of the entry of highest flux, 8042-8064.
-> 8063.0 angstrom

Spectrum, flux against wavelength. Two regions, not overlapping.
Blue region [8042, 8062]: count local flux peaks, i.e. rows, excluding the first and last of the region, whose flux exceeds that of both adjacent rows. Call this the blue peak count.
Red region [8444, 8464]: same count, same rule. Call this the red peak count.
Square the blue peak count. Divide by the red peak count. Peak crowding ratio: 2.0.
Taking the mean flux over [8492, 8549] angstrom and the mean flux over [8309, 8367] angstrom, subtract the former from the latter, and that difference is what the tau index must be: 3.3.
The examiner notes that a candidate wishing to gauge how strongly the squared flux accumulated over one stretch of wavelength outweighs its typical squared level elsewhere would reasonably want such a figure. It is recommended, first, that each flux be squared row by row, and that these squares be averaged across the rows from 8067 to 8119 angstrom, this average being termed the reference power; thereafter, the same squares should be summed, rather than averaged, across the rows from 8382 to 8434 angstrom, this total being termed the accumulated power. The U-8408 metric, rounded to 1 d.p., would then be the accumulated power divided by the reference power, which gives 19.0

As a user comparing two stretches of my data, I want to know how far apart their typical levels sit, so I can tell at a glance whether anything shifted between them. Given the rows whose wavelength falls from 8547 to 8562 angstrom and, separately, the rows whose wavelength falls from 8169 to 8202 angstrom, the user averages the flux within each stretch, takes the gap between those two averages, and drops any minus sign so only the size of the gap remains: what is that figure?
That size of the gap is 2.4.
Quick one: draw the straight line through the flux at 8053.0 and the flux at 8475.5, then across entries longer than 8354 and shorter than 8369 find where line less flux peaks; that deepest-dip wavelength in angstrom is 8365.5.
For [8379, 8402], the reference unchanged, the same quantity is 8388.0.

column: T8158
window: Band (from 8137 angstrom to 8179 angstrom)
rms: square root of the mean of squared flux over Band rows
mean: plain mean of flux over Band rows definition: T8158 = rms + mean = 81.8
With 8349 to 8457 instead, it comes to 79.0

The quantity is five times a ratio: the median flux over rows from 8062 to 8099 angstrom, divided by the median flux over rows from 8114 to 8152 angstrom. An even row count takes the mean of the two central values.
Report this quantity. 4.99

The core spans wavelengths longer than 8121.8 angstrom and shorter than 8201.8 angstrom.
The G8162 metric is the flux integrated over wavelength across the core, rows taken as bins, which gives 3283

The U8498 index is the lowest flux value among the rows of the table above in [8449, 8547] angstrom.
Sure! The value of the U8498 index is 24.1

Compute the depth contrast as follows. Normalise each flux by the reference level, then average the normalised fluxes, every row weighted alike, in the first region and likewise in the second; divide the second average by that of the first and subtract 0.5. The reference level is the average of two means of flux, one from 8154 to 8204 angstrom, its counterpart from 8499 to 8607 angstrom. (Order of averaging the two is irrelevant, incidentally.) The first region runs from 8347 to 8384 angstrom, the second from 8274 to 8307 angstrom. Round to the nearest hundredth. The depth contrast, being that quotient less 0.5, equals 0.52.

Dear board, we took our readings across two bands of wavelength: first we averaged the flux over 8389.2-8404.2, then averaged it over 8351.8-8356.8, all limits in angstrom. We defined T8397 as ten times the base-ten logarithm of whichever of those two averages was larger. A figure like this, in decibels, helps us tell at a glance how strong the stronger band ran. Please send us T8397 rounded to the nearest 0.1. 16.1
